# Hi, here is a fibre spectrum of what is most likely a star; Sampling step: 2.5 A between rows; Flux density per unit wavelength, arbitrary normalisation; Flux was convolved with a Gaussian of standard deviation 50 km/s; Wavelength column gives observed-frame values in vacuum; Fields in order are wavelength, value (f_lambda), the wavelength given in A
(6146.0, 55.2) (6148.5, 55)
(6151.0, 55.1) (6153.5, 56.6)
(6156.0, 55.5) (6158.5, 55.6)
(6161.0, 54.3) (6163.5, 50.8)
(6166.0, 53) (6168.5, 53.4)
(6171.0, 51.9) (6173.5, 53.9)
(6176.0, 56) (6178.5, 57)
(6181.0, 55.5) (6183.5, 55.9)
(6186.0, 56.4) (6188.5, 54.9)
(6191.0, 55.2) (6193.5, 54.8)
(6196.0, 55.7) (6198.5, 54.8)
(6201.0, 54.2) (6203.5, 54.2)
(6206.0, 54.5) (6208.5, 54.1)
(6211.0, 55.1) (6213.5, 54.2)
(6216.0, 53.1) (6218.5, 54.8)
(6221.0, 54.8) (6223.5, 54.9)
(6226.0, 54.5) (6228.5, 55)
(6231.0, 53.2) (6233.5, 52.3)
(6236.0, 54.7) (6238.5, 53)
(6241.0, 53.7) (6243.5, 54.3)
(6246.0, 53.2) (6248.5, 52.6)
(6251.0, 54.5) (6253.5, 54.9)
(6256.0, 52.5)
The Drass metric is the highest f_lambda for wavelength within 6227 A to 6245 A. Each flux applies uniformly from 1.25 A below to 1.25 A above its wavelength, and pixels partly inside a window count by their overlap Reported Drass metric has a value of 55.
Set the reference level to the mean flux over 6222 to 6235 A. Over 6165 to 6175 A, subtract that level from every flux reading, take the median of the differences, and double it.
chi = -1.6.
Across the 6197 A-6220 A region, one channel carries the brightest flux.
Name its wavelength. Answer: 6211.0 A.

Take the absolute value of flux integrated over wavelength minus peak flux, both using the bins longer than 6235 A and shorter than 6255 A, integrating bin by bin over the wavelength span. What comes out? 1022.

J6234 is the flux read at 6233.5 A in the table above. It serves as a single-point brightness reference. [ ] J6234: 52.3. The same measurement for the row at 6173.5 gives 53.9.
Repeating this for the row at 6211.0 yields 55.1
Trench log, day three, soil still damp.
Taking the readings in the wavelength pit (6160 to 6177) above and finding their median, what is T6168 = 53.4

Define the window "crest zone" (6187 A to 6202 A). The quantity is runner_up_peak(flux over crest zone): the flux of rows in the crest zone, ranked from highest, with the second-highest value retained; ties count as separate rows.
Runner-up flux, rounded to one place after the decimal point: 55.2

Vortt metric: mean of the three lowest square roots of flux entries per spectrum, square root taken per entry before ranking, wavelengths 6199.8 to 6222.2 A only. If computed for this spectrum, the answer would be 7.33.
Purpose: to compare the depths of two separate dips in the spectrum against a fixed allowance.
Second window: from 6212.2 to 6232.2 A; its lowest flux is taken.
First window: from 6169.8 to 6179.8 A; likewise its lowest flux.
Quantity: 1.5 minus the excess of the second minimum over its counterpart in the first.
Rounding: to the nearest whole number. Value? 0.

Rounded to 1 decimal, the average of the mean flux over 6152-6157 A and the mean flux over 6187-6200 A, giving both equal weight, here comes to 55.6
